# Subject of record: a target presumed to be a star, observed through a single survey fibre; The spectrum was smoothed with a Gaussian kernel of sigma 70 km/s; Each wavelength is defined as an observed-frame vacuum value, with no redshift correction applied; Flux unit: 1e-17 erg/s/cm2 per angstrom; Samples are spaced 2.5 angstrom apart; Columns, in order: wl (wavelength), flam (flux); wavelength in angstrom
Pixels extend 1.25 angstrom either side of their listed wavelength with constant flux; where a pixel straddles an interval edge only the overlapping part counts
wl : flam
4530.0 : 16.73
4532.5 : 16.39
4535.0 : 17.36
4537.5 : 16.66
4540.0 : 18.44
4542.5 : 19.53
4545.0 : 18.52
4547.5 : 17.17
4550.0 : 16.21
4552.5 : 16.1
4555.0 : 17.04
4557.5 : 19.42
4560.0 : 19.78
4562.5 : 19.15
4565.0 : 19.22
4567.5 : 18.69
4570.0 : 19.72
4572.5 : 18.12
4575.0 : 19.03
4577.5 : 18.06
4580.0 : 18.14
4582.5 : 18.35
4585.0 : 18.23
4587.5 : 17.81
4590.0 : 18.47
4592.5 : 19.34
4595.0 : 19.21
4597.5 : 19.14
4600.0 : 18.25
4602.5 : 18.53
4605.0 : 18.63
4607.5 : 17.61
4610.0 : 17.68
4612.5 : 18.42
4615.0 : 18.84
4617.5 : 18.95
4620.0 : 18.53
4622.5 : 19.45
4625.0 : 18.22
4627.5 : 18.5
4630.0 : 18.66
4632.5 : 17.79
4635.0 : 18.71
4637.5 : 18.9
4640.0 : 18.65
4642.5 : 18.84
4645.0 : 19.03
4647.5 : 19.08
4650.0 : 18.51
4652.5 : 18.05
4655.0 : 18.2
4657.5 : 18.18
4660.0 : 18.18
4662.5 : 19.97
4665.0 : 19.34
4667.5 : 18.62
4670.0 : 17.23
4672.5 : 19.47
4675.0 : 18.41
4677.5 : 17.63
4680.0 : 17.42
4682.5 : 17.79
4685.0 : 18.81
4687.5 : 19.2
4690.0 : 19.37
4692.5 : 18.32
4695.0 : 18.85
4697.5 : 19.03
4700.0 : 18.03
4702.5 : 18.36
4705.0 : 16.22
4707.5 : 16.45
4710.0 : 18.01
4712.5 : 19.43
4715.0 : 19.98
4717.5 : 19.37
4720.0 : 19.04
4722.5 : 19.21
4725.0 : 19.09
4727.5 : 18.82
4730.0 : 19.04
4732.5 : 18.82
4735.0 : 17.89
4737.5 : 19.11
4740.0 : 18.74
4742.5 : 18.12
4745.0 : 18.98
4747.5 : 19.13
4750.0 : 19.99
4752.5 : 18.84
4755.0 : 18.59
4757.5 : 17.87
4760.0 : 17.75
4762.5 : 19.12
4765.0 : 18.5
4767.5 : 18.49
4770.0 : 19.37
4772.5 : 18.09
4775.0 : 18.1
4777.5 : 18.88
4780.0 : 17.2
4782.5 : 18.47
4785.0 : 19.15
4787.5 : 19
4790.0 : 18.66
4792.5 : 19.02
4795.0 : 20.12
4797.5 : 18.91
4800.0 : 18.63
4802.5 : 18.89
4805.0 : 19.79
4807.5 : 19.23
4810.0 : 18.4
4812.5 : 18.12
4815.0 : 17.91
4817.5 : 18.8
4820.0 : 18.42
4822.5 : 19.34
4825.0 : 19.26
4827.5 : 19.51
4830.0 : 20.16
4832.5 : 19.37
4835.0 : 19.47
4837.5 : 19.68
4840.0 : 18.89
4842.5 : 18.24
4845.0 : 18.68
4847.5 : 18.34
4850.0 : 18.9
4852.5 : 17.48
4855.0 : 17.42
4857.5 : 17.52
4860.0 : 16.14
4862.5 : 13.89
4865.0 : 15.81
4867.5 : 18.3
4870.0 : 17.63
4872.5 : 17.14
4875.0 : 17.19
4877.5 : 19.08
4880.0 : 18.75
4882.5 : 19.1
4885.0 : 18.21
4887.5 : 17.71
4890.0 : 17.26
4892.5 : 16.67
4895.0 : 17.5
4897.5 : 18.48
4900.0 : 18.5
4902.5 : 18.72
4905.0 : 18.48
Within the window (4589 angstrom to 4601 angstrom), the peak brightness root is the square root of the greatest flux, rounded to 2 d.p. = 4.40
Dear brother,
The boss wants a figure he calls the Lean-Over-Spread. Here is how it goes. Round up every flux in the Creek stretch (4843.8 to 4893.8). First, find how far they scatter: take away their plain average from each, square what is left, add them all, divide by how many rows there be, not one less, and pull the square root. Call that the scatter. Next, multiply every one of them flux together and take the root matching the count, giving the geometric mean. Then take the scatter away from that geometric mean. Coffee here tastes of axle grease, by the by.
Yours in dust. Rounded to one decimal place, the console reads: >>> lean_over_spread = 16.3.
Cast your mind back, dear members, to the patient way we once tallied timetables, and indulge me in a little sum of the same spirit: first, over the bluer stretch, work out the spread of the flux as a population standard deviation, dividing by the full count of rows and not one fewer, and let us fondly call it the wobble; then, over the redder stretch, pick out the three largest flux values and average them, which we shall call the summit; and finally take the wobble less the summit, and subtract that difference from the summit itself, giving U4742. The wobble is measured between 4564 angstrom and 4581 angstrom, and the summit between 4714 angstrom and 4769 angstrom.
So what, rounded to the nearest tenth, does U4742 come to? 39.0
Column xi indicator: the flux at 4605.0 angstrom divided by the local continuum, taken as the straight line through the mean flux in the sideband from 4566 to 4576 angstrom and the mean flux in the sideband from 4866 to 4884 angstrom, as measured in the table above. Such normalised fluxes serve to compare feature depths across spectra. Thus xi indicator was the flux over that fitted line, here 0.99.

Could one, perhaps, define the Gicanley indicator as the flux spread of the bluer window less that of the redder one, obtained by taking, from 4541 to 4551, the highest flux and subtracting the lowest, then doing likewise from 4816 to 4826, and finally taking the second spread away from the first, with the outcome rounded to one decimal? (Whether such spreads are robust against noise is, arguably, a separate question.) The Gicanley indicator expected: 2.4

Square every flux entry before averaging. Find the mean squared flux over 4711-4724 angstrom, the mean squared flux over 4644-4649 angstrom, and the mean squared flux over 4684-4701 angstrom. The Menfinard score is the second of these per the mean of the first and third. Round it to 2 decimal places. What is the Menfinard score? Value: 0.99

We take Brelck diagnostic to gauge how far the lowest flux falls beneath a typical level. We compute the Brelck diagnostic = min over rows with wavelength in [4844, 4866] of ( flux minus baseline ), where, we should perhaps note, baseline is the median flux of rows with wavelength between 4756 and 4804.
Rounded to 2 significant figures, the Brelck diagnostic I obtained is -4.8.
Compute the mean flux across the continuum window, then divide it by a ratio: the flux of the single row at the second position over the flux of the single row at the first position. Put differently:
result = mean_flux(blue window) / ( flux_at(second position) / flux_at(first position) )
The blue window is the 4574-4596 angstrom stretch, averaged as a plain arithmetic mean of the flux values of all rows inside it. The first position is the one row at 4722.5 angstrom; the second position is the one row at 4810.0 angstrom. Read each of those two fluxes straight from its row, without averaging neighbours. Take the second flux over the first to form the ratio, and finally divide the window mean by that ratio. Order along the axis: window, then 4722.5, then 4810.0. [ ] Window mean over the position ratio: 19.3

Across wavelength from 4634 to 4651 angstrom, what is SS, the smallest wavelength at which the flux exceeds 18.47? 4635.0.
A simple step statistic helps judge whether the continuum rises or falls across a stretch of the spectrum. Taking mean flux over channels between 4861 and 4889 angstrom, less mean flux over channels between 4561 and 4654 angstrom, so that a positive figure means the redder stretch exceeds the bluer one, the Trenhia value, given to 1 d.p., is -1.1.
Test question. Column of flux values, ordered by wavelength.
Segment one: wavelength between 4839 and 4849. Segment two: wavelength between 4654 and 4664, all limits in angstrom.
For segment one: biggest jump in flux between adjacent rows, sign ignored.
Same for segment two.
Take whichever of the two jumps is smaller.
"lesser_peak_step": 0.65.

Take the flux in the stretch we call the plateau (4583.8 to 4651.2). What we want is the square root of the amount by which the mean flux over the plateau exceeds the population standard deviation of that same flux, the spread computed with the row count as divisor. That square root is 4.26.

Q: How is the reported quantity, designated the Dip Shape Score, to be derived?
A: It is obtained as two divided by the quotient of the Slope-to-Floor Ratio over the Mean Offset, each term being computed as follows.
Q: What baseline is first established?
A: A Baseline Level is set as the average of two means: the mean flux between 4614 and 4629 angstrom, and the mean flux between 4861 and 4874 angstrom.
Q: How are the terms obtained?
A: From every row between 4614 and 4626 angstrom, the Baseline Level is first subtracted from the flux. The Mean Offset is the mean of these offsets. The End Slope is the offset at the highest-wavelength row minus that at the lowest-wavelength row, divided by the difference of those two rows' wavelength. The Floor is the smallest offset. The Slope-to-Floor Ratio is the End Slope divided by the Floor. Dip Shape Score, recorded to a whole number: -21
